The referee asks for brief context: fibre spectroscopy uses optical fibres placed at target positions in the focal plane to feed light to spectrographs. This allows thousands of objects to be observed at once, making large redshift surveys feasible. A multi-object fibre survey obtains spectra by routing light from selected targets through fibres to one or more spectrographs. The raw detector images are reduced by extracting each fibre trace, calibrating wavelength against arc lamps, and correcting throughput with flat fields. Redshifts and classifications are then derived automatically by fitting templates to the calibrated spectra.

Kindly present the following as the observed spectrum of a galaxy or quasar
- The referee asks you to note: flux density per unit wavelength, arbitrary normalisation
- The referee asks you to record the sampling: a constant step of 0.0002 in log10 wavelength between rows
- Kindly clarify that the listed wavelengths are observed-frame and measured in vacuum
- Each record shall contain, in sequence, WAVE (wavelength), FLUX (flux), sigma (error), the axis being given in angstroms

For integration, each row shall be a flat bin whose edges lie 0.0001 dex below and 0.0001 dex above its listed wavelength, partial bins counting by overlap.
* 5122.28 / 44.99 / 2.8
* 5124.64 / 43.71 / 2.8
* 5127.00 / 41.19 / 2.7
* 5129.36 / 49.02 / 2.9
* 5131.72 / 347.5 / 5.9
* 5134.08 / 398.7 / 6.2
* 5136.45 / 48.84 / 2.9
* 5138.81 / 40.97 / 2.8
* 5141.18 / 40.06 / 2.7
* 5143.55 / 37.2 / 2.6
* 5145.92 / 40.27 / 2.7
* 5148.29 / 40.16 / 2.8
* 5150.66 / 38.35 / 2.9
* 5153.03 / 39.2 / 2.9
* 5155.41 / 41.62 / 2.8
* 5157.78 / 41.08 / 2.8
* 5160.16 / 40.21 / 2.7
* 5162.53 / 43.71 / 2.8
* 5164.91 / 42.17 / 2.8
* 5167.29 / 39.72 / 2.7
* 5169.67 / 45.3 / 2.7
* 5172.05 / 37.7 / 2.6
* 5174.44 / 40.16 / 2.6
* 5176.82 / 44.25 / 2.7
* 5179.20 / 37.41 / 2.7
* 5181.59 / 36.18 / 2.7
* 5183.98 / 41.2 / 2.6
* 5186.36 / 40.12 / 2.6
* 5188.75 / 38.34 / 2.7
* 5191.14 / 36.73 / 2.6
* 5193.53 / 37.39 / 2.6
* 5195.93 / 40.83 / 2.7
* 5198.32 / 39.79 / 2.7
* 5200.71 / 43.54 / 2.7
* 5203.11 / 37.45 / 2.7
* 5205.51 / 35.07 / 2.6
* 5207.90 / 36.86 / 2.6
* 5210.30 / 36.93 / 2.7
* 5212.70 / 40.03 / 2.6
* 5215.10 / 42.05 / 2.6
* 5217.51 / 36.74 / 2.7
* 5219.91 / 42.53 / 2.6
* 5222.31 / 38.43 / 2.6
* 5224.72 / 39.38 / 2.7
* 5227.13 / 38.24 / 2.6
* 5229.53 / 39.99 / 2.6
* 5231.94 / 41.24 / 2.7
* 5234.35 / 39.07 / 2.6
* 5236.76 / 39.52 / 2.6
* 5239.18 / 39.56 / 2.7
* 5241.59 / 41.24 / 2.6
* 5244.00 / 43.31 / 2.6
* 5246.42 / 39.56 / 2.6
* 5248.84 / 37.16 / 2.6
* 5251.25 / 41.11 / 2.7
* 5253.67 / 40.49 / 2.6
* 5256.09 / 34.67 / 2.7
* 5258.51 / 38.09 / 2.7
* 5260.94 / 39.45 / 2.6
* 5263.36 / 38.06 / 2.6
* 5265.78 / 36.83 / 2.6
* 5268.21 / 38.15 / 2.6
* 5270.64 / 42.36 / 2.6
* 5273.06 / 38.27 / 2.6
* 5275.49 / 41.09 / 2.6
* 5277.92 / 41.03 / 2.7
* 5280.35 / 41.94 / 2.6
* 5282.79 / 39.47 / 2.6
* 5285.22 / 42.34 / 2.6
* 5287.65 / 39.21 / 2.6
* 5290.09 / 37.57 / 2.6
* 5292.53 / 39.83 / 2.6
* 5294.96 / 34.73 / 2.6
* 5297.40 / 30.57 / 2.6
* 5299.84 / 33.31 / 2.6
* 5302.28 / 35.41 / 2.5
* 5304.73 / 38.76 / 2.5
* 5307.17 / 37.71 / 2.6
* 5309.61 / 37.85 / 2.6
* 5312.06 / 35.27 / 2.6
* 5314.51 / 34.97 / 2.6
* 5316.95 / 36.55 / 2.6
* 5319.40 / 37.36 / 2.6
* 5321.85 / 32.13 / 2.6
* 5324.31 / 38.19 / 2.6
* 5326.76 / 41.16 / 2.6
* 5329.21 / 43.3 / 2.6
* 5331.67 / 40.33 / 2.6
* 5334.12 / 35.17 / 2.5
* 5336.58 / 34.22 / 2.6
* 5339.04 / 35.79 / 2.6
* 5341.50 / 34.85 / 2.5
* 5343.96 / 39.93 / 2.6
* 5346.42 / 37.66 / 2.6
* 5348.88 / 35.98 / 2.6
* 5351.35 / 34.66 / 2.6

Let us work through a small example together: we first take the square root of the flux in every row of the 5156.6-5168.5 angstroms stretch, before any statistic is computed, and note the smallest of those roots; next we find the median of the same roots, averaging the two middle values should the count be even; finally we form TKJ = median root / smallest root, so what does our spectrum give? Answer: 1.017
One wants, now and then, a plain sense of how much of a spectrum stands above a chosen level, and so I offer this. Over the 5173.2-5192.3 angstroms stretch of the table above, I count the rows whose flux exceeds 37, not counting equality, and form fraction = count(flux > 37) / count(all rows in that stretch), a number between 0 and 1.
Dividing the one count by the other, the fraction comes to 0.75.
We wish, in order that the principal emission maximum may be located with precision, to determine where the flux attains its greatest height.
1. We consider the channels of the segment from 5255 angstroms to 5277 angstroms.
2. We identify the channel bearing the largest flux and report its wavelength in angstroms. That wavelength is 5270.64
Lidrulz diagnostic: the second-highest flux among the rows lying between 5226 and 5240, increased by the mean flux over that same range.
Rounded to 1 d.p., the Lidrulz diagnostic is 79.6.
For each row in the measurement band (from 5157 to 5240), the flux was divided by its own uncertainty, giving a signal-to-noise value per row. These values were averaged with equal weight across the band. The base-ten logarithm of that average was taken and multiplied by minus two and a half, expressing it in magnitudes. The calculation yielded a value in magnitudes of -2.933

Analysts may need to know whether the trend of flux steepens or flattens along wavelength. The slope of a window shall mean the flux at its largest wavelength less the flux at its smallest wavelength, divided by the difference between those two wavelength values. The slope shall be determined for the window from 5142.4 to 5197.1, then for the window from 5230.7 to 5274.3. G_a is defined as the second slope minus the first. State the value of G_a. -0.14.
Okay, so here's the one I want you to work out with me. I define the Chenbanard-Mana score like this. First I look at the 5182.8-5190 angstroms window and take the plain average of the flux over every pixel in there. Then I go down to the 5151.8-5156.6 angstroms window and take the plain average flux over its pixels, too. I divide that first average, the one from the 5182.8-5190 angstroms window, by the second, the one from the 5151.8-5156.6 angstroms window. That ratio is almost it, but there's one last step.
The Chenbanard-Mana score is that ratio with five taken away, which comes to -4.01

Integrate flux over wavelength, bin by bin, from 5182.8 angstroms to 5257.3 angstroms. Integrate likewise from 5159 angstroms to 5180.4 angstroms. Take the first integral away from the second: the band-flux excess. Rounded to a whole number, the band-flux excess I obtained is -2047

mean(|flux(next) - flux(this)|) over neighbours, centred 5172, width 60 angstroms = 2.64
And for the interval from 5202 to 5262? 2.39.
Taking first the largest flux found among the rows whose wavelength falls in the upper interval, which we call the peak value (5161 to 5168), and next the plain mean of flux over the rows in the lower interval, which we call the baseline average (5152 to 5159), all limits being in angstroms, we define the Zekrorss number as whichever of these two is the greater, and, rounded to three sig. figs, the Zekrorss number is 43.7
